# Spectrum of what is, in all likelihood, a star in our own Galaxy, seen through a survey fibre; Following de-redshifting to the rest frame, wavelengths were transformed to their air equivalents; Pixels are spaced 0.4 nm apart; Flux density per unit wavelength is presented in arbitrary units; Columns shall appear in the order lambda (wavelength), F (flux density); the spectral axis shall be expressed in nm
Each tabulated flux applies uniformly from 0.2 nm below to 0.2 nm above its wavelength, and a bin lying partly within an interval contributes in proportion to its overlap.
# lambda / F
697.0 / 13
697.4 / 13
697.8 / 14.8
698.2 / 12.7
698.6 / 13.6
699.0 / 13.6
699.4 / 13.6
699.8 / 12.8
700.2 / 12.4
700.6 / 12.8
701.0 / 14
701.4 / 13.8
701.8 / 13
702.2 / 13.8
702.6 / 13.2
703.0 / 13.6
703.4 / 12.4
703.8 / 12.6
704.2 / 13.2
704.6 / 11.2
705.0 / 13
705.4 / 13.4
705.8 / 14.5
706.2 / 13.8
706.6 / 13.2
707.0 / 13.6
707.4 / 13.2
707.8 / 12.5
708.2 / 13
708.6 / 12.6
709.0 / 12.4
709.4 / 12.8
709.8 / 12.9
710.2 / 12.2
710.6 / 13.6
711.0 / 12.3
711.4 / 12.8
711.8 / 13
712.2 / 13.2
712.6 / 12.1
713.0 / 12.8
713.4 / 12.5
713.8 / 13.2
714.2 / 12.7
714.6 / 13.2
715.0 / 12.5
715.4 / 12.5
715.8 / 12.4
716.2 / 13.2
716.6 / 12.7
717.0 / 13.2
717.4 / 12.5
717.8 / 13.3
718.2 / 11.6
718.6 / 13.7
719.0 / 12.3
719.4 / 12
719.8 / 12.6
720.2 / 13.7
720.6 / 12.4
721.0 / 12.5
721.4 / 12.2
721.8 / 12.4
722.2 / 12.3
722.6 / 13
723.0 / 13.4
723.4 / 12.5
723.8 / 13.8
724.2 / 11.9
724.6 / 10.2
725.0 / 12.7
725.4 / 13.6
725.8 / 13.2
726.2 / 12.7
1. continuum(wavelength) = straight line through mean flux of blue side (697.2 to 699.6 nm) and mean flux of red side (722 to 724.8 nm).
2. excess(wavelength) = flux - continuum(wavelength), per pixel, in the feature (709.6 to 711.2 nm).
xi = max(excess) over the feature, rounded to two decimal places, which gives 0.59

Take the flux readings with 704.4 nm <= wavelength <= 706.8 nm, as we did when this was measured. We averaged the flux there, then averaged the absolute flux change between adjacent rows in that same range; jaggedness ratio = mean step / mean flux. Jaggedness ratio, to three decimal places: 0.070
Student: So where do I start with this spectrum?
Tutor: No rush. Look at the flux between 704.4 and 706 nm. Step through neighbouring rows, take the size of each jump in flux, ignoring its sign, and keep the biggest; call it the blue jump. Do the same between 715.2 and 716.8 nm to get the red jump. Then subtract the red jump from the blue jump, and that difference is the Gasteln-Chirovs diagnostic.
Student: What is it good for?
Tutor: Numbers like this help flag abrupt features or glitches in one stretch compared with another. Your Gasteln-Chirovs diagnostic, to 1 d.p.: 1.0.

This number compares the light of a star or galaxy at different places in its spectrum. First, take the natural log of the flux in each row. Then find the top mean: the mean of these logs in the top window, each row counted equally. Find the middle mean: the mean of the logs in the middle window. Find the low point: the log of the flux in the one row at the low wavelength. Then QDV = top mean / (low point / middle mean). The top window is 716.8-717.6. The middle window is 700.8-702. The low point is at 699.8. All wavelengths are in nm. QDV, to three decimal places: 2.613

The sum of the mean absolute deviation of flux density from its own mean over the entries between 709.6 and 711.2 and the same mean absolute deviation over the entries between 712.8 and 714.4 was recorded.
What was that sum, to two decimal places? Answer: 0.70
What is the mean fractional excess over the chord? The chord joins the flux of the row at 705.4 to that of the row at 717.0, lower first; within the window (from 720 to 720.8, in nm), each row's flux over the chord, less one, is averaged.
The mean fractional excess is -0.007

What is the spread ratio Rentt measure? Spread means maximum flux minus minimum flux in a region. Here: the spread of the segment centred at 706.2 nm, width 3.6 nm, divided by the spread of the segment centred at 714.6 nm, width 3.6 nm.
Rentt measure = 4.1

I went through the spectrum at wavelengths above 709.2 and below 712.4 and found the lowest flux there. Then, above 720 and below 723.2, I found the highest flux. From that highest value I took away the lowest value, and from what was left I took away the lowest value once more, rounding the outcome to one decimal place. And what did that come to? -10.7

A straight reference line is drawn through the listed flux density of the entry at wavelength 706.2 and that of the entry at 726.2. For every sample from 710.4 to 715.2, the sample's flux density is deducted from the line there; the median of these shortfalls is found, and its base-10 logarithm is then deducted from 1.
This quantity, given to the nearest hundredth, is 1.19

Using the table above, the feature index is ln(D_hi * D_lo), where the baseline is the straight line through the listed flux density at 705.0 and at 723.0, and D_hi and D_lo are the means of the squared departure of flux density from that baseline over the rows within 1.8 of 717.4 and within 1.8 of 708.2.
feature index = -2.2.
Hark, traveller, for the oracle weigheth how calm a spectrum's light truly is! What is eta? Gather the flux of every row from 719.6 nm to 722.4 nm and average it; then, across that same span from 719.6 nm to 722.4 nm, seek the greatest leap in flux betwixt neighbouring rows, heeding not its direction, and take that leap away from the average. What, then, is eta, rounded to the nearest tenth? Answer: 11.3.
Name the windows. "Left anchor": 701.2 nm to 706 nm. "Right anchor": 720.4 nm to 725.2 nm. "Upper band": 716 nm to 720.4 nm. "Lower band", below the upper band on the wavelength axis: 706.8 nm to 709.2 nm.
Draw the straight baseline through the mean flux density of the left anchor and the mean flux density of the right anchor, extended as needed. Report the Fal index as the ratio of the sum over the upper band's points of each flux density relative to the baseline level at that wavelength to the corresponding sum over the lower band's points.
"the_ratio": 1.9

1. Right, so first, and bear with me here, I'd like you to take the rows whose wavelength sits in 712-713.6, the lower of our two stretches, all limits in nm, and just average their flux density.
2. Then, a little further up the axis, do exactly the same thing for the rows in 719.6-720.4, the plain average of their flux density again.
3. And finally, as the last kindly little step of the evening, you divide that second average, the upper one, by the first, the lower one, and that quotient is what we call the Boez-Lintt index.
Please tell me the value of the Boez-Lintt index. 1.04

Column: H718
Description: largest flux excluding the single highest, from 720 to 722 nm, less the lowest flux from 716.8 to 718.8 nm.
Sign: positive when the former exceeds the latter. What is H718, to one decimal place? 0.9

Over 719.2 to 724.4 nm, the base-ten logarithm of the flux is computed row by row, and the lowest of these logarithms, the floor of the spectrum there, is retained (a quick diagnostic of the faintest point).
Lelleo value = 1.08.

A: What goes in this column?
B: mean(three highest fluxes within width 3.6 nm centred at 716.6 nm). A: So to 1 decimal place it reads 13.2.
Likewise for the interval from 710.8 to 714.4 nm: 13.1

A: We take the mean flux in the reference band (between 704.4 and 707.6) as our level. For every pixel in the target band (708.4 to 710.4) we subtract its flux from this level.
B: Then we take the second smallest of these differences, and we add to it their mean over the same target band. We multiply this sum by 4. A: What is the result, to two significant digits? 4.4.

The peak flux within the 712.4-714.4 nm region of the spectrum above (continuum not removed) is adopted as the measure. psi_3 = 13.2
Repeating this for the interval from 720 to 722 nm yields 13.7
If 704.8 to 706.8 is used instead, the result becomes 14.5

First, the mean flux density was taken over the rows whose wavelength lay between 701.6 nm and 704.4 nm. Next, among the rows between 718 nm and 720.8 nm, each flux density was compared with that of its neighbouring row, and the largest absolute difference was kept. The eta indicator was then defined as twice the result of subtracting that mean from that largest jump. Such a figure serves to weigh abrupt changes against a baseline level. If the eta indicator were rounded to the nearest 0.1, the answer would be -22.0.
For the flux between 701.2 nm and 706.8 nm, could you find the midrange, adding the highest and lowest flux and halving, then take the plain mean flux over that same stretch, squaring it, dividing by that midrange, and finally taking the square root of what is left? 3.68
